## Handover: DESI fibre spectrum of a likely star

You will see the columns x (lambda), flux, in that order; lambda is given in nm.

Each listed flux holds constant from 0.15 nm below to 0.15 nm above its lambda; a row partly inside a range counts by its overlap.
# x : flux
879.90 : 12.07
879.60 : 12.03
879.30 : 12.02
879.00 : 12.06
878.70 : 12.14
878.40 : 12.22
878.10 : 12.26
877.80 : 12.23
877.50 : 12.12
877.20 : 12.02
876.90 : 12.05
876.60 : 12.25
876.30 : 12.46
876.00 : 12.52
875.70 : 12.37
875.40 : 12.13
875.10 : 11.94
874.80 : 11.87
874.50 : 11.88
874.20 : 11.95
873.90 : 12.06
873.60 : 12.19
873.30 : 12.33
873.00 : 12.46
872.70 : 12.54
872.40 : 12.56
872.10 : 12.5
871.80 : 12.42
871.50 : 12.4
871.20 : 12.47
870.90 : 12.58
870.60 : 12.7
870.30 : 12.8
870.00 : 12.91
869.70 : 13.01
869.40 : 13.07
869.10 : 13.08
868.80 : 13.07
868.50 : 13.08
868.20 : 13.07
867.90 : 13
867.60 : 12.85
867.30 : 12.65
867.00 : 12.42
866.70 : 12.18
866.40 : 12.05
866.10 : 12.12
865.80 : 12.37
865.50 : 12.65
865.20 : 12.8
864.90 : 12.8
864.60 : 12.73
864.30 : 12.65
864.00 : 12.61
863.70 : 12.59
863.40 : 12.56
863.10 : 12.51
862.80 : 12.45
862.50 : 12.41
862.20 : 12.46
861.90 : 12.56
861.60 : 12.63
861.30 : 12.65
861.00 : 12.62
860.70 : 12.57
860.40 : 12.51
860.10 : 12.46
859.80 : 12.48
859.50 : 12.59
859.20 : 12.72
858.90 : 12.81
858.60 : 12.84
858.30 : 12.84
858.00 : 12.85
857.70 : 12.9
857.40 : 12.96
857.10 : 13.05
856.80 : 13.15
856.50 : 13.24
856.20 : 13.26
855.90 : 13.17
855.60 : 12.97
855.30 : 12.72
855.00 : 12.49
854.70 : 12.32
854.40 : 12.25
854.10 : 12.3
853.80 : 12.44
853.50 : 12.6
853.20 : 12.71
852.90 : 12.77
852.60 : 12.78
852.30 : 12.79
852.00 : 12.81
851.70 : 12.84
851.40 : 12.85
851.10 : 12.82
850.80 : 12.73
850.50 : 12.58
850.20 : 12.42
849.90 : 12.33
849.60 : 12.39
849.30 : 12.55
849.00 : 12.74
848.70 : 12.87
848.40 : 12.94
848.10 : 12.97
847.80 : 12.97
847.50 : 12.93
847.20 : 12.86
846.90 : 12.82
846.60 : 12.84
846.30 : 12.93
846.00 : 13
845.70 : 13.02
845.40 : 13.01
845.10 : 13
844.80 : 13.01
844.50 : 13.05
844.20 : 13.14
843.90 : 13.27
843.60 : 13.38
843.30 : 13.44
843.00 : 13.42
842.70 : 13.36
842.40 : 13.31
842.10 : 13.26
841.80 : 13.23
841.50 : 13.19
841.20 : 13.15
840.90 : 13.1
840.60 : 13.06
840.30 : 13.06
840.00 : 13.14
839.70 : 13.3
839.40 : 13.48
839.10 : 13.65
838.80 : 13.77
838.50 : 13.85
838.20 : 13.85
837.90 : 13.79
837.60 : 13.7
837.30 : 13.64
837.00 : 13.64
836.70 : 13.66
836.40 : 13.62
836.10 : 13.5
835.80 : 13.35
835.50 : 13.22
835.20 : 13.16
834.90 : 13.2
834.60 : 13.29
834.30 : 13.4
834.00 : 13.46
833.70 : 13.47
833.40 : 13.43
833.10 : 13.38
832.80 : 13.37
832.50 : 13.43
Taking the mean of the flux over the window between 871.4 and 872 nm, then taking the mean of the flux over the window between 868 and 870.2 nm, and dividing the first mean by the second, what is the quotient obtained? 0.95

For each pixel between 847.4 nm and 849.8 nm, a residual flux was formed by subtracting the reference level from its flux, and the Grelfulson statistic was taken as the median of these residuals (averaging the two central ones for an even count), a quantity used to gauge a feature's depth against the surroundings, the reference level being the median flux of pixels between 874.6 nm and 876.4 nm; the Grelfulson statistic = 0.65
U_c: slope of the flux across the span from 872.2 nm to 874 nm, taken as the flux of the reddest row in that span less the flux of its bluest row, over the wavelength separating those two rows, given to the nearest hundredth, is -0.33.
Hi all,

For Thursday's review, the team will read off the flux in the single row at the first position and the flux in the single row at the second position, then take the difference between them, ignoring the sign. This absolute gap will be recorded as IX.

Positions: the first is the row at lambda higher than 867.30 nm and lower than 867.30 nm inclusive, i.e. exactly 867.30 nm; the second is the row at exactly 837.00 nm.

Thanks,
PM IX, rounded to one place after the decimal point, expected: 1.0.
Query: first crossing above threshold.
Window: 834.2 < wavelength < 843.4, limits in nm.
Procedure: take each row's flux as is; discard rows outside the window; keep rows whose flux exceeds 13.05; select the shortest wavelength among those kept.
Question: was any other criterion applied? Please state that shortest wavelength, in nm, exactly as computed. 834.30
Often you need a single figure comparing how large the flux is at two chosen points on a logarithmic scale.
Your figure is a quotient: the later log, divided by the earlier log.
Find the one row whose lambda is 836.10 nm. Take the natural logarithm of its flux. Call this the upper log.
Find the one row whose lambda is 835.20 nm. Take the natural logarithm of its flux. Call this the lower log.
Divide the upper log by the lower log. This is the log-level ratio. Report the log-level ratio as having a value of 1.01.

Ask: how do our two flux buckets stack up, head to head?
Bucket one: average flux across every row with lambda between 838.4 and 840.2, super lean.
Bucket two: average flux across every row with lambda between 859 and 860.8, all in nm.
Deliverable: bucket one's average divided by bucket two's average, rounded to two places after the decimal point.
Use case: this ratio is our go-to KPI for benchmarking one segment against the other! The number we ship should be 1.08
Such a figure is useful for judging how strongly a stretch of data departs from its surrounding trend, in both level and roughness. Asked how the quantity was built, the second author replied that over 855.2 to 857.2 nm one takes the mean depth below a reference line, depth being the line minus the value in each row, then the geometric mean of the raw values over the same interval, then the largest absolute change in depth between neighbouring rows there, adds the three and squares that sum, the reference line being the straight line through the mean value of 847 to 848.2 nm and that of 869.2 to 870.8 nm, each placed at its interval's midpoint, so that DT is 173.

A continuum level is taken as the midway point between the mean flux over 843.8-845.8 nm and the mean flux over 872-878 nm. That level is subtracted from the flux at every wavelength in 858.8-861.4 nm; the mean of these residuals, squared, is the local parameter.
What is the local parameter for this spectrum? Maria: 0.00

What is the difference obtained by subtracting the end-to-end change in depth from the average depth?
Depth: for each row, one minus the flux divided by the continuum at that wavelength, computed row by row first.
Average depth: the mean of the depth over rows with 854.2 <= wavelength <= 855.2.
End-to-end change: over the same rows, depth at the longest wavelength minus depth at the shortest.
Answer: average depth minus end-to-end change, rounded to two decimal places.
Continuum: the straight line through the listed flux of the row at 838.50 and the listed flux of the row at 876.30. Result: 0.09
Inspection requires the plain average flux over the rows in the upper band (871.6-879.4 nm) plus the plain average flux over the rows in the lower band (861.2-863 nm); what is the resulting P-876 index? 24.7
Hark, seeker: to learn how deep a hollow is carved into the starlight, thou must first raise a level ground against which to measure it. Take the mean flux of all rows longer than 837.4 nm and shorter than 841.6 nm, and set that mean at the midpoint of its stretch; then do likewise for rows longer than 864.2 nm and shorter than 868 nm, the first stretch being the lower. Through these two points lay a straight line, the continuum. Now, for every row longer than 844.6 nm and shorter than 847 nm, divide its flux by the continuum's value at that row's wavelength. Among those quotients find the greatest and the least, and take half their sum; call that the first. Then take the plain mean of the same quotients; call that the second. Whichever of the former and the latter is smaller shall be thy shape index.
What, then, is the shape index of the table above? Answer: 0.978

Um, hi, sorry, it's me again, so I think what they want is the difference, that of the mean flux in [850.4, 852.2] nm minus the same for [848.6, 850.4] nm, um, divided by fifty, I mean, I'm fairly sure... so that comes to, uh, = 0.00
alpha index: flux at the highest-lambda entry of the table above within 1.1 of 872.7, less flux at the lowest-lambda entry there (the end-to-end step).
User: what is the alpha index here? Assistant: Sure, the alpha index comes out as -0.23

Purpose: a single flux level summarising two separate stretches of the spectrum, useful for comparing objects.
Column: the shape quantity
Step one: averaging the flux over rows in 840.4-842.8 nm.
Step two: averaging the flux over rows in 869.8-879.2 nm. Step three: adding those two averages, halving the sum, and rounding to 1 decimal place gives 12.8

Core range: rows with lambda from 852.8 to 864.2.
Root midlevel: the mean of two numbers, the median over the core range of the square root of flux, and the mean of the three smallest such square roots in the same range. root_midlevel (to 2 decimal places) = 3.53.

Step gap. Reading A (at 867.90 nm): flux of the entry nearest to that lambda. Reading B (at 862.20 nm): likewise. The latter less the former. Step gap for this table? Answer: -0.5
